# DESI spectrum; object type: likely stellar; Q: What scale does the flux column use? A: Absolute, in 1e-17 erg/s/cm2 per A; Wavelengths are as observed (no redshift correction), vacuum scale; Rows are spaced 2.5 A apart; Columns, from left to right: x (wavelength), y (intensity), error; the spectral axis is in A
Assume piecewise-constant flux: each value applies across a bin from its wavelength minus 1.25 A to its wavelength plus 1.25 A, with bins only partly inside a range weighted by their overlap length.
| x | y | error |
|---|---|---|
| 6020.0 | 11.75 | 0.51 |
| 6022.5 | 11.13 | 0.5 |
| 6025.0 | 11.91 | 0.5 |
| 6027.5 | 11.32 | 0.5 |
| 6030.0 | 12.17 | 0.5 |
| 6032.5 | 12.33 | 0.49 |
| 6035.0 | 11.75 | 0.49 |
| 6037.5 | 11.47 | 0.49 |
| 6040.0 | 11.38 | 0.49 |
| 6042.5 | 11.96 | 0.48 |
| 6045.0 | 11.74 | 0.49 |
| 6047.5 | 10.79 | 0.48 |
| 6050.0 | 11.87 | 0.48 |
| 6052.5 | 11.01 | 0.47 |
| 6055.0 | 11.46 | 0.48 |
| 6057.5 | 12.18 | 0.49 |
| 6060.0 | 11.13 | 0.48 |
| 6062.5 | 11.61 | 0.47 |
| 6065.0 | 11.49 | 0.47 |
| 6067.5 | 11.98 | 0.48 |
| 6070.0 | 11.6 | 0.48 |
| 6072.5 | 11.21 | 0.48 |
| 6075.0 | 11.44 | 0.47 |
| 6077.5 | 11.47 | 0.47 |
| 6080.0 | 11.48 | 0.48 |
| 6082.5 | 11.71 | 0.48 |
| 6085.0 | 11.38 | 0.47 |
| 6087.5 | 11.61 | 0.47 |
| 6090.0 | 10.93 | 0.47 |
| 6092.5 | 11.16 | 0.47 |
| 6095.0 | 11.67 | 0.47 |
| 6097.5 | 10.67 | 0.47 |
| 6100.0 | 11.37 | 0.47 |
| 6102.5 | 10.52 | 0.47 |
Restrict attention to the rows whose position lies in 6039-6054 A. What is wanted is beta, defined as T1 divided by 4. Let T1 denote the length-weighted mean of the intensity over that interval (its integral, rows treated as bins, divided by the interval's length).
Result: 2.86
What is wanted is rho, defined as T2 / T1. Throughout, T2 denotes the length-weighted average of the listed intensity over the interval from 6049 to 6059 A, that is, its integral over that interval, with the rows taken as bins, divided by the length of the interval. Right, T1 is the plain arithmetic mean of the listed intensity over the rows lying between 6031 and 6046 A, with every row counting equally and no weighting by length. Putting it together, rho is 0.986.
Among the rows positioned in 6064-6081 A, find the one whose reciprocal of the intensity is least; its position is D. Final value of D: 6067.5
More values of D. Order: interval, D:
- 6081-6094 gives 6082.5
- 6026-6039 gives 6032.5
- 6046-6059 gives 6057.5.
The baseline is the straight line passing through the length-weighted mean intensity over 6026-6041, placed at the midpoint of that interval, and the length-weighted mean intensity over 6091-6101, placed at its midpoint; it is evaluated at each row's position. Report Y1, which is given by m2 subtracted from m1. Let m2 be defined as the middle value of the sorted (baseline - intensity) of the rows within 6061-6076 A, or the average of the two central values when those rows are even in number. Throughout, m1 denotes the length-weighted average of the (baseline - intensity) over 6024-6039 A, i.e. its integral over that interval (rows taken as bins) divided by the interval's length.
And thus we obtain 0.03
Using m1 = -0.05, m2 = -0.08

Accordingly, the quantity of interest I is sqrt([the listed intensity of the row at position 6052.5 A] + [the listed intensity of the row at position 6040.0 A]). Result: 4.73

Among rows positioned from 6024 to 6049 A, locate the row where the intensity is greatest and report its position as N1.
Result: 6032.5 A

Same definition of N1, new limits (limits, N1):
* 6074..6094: 6082.5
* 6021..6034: 6032.5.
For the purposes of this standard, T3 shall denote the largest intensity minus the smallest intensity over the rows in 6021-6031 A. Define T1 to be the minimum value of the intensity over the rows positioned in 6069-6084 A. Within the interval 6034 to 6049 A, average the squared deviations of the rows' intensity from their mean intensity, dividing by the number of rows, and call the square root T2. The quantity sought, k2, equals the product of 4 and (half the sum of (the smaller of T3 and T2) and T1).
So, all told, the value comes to 23.2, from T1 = 11.21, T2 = 0.38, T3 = 1.0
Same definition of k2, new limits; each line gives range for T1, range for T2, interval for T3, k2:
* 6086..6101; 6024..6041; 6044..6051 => 22.1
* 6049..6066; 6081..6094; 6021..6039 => 22.6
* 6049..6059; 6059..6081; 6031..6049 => 22.5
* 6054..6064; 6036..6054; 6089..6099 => 23.1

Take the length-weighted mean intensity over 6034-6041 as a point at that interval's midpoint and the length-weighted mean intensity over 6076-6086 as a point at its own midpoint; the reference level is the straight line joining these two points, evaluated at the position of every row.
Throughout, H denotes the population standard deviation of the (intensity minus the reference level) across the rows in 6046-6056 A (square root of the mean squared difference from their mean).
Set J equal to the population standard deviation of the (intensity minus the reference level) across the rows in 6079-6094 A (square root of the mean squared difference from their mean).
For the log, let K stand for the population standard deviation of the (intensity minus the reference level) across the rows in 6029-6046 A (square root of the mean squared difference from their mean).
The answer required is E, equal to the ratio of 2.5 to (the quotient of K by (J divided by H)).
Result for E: 4.9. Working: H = 0.42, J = 0.26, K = 0.322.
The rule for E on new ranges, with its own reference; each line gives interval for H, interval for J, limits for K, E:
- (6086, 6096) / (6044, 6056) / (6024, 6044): 9.6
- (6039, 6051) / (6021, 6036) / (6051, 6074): 7.0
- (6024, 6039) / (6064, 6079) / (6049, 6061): 3.7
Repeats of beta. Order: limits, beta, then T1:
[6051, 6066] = 2.87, 11.49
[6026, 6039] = 2.95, 11.80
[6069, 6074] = 2.85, 11.40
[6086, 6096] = 2.83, 11.34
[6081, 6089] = 2.89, 11.54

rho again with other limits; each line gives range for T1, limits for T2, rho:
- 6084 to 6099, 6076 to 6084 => 1.027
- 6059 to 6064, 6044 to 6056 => 1.000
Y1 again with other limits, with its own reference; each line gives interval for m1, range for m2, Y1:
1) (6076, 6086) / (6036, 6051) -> -0.25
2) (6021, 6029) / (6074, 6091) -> 0.44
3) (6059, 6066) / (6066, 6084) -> 0.21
